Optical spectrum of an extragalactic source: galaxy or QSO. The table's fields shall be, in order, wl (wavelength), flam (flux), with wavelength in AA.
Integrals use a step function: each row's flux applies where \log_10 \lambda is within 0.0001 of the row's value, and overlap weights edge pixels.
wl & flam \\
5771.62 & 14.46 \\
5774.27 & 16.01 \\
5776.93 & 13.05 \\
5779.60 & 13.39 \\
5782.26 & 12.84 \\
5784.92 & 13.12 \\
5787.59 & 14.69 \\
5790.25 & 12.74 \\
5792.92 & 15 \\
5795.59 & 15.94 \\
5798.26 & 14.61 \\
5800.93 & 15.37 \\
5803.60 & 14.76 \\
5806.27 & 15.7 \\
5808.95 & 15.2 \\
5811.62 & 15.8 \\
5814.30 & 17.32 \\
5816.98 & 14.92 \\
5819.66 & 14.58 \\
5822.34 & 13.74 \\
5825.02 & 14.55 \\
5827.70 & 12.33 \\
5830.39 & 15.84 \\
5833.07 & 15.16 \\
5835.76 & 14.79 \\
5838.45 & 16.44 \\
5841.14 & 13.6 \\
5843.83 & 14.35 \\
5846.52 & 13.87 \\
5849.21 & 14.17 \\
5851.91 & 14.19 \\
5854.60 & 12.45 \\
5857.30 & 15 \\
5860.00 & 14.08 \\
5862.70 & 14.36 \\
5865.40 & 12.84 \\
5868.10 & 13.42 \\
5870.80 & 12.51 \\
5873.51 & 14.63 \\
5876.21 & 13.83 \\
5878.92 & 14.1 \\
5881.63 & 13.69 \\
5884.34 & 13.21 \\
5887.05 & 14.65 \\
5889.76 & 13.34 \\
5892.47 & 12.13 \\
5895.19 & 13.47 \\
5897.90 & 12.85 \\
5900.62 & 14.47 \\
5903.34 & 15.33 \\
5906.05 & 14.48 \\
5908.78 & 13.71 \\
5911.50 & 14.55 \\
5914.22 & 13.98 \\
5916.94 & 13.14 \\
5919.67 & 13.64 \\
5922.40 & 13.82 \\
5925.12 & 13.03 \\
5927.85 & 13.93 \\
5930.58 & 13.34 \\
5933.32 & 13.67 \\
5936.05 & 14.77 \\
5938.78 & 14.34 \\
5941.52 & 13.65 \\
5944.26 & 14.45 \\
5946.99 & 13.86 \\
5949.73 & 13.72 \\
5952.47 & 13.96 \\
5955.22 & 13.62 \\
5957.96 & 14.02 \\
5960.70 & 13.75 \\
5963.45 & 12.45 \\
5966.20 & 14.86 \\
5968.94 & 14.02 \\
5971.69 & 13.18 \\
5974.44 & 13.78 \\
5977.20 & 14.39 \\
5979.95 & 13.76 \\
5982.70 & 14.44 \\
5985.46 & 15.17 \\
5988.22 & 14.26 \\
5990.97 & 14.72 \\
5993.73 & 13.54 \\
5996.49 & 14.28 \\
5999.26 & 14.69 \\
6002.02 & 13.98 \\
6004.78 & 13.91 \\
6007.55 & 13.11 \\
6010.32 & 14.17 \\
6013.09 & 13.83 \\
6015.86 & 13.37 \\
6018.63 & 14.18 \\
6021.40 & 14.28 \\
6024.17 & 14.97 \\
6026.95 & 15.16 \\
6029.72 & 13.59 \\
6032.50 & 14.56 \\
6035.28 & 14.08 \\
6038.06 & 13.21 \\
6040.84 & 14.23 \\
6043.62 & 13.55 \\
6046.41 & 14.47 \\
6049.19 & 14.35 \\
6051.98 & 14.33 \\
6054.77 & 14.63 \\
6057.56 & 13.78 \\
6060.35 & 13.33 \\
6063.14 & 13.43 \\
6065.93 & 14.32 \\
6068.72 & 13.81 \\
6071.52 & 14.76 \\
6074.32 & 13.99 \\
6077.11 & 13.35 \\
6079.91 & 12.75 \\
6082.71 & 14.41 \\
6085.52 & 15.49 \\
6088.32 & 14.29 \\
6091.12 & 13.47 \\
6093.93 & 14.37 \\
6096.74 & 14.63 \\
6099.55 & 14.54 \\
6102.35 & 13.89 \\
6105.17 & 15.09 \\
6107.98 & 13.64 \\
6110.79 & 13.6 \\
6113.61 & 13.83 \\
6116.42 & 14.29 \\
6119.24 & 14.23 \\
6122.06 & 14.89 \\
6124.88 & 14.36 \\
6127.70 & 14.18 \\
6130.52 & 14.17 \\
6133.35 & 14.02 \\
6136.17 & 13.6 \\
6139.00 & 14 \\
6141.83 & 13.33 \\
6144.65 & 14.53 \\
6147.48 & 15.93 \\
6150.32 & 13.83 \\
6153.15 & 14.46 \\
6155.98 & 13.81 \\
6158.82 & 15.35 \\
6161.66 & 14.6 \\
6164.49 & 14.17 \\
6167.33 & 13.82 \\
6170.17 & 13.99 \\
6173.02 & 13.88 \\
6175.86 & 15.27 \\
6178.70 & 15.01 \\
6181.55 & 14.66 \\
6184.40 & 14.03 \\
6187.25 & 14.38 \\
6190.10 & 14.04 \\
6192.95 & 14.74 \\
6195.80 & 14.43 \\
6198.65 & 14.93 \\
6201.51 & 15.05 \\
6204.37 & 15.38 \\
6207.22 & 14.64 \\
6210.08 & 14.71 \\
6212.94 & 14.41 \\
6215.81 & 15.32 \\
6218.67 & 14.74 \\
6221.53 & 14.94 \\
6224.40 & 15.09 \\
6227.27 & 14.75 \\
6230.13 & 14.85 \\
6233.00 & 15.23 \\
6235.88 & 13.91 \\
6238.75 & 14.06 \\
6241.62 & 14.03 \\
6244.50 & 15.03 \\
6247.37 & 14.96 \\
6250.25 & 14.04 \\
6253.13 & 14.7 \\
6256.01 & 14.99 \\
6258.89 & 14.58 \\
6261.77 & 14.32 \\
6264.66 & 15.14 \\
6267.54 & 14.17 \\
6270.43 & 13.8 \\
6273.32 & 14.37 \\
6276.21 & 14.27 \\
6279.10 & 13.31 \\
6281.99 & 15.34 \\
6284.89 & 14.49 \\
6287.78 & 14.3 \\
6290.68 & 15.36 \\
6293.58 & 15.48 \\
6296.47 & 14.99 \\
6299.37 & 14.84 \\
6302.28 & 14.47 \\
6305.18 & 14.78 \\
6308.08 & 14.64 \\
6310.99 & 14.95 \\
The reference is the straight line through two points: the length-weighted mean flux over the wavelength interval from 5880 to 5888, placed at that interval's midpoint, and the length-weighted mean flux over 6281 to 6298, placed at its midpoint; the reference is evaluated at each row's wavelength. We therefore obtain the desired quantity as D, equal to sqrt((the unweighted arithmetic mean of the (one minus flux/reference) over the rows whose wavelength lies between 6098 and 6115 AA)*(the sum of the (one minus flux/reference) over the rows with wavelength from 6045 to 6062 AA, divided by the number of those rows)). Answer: 0.016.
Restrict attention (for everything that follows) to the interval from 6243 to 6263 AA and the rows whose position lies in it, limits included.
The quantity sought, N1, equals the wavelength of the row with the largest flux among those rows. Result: 6244.50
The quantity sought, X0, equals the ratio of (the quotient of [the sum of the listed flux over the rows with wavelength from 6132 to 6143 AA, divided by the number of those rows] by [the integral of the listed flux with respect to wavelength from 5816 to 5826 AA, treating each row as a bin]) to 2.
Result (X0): 0.048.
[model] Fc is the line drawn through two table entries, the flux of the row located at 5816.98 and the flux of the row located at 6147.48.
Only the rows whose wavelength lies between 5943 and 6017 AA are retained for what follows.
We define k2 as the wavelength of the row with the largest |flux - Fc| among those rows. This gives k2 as 5963.45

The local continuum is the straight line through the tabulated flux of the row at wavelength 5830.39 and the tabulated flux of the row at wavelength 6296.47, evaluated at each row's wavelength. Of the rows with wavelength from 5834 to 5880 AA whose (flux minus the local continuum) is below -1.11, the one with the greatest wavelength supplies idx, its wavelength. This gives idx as 5878.92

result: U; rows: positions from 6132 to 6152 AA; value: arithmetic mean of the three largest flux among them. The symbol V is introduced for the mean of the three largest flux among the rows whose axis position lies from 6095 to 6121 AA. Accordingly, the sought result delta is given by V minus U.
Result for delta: -0.1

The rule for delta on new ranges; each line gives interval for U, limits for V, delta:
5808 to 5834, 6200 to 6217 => -1.1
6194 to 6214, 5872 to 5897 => -0.7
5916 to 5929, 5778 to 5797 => 1.4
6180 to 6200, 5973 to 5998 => 0.0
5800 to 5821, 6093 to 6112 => -1.5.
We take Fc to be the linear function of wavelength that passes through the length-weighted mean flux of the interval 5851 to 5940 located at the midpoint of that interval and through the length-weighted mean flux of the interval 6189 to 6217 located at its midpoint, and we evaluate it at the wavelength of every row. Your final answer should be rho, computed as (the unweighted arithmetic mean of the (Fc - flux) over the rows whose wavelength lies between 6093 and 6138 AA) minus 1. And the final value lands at -0.72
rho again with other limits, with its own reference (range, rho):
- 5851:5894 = -0.94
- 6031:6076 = -0.76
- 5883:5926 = -0.92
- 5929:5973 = -0.89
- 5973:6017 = -0.98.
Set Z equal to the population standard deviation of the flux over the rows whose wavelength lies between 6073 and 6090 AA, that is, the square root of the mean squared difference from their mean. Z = 0.9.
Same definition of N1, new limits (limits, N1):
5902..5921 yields 5903.34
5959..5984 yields 5966.20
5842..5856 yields 5843.83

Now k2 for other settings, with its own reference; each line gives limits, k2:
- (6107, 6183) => 6141.83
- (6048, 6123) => 6079.91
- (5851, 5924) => 5892.47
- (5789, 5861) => 5827.70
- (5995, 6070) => 6007.55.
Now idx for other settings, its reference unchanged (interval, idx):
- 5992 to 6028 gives 6021.40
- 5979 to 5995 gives 5993.73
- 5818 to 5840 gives 5827.70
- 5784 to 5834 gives 5827.70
